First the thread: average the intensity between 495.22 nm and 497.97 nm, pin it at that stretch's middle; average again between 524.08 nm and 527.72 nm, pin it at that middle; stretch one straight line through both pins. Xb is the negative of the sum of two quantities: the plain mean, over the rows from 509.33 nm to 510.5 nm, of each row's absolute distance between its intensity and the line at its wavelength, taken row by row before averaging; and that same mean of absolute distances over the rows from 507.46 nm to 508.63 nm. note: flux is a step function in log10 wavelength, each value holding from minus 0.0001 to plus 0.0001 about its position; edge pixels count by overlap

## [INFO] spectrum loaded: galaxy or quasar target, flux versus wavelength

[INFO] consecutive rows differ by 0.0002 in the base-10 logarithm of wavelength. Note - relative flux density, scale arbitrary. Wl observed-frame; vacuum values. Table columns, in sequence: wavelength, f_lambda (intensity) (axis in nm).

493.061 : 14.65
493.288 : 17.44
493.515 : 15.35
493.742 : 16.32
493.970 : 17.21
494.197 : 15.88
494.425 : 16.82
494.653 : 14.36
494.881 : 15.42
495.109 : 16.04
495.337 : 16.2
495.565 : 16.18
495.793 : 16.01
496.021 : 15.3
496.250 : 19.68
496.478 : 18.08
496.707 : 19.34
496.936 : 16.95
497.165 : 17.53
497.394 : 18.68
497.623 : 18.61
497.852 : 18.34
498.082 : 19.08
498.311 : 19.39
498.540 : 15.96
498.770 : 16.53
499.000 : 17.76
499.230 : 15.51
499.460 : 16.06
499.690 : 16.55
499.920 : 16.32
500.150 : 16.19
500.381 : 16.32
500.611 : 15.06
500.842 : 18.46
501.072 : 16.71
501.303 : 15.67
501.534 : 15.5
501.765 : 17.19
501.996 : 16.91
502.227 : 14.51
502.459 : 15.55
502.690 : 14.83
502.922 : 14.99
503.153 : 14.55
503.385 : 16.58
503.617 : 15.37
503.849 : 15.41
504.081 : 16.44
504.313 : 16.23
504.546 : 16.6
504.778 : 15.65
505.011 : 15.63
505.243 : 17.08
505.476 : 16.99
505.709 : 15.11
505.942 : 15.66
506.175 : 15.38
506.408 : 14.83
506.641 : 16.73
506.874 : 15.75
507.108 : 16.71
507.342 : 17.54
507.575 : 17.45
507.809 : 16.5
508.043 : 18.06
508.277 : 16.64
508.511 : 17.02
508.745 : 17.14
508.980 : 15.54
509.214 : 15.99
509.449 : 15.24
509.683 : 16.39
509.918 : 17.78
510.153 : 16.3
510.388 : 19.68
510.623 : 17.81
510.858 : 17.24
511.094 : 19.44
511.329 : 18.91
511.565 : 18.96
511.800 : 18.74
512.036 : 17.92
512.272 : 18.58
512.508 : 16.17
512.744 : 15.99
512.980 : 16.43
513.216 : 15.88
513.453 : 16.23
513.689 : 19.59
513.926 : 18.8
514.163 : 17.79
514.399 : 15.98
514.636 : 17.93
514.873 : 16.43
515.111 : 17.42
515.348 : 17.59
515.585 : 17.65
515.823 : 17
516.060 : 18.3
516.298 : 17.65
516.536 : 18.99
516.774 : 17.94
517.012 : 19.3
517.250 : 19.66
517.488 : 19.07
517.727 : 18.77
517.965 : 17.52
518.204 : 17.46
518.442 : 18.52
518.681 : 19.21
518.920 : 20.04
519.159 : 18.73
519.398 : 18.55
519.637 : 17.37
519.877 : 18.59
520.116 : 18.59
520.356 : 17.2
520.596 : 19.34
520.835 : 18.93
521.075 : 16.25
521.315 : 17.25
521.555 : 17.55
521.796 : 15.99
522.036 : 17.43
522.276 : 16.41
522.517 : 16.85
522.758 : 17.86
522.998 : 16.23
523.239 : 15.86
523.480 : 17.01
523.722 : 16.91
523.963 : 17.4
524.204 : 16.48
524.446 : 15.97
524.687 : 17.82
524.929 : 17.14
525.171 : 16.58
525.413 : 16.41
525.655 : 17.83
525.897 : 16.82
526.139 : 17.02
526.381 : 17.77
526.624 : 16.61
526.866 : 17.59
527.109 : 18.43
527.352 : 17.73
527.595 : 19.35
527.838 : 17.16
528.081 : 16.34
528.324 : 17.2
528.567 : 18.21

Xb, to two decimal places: -1.97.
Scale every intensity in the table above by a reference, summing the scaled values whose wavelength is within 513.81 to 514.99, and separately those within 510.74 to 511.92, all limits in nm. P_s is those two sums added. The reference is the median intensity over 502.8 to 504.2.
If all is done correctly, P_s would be 11.7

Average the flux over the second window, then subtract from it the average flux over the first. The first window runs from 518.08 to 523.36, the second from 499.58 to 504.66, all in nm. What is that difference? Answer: -1.7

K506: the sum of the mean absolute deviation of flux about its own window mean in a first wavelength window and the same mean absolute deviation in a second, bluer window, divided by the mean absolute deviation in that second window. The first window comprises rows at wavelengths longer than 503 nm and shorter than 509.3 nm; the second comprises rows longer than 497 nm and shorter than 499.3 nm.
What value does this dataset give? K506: 1.69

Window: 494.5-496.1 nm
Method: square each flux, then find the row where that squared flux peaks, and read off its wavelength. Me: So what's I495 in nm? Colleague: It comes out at 495.337 nm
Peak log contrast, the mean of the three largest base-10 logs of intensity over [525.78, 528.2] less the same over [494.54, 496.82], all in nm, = -0.012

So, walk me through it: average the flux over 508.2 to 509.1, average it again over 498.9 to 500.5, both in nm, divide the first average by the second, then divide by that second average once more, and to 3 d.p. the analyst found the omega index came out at 0.062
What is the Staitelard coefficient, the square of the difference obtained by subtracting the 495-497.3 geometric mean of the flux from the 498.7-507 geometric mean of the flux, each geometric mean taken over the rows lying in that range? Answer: 1.2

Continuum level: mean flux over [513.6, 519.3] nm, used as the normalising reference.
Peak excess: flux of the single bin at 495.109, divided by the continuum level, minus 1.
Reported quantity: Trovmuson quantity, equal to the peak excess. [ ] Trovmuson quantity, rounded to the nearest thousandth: -0.120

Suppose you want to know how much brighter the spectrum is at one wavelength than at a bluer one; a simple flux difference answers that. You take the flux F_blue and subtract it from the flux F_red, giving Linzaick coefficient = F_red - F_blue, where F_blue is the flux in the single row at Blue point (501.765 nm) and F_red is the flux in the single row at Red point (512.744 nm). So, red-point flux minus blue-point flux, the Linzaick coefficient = -1.2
